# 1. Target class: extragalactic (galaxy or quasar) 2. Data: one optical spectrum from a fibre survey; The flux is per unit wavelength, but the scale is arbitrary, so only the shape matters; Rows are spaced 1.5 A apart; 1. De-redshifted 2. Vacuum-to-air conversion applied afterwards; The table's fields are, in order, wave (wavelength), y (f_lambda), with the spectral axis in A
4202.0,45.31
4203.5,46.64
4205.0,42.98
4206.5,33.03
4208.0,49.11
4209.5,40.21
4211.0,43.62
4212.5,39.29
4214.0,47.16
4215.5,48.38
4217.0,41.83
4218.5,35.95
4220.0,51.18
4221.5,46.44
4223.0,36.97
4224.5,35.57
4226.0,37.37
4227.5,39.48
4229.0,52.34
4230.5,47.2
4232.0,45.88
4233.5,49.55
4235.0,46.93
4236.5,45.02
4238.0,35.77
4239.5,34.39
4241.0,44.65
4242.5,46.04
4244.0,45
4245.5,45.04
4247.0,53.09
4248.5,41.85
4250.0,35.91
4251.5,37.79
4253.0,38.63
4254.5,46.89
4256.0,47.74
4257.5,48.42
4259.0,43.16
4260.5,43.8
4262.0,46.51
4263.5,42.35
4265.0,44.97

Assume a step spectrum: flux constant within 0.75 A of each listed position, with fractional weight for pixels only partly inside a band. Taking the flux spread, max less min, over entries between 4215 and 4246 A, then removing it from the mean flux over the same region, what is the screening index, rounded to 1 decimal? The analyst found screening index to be 25.4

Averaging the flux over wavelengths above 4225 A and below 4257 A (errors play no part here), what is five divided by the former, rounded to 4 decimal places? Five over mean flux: 0.1146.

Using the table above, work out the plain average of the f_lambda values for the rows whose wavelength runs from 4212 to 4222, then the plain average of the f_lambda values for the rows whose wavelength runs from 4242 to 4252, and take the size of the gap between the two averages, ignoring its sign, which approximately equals 0.8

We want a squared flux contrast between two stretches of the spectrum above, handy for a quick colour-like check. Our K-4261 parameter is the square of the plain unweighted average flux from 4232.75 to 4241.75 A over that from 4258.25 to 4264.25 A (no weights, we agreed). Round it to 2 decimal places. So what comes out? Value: 0.94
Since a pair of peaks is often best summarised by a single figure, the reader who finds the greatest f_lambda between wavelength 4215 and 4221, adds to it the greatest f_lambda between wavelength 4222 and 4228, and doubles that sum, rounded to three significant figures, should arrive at 181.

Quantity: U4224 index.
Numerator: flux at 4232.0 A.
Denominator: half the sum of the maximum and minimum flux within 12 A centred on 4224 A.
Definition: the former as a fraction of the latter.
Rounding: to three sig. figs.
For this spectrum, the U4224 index 1.04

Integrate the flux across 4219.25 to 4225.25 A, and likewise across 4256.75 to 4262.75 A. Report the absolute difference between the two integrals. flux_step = 18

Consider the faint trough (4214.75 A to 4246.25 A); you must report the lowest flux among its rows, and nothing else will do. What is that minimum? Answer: 34.39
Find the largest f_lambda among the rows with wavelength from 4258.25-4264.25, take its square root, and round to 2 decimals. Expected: 6.82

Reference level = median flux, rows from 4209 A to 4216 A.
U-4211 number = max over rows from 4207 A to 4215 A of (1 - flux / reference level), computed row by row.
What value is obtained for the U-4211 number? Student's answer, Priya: 0.10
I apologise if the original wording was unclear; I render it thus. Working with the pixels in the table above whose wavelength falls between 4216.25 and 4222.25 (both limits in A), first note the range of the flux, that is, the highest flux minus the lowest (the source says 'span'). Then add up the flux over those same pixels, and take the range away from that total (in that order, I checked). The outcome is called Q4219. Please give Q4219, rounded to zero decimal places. 160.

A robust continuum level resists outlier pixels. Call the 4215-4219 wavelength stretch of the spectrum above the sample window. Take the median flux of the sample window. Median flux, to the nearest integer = 42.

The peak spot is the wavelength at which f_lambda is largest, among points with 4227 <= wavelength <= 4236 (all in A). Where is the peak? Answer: 4229.0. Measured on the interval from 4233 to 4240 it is 4233.5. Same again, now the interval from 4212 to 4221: 4220.0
